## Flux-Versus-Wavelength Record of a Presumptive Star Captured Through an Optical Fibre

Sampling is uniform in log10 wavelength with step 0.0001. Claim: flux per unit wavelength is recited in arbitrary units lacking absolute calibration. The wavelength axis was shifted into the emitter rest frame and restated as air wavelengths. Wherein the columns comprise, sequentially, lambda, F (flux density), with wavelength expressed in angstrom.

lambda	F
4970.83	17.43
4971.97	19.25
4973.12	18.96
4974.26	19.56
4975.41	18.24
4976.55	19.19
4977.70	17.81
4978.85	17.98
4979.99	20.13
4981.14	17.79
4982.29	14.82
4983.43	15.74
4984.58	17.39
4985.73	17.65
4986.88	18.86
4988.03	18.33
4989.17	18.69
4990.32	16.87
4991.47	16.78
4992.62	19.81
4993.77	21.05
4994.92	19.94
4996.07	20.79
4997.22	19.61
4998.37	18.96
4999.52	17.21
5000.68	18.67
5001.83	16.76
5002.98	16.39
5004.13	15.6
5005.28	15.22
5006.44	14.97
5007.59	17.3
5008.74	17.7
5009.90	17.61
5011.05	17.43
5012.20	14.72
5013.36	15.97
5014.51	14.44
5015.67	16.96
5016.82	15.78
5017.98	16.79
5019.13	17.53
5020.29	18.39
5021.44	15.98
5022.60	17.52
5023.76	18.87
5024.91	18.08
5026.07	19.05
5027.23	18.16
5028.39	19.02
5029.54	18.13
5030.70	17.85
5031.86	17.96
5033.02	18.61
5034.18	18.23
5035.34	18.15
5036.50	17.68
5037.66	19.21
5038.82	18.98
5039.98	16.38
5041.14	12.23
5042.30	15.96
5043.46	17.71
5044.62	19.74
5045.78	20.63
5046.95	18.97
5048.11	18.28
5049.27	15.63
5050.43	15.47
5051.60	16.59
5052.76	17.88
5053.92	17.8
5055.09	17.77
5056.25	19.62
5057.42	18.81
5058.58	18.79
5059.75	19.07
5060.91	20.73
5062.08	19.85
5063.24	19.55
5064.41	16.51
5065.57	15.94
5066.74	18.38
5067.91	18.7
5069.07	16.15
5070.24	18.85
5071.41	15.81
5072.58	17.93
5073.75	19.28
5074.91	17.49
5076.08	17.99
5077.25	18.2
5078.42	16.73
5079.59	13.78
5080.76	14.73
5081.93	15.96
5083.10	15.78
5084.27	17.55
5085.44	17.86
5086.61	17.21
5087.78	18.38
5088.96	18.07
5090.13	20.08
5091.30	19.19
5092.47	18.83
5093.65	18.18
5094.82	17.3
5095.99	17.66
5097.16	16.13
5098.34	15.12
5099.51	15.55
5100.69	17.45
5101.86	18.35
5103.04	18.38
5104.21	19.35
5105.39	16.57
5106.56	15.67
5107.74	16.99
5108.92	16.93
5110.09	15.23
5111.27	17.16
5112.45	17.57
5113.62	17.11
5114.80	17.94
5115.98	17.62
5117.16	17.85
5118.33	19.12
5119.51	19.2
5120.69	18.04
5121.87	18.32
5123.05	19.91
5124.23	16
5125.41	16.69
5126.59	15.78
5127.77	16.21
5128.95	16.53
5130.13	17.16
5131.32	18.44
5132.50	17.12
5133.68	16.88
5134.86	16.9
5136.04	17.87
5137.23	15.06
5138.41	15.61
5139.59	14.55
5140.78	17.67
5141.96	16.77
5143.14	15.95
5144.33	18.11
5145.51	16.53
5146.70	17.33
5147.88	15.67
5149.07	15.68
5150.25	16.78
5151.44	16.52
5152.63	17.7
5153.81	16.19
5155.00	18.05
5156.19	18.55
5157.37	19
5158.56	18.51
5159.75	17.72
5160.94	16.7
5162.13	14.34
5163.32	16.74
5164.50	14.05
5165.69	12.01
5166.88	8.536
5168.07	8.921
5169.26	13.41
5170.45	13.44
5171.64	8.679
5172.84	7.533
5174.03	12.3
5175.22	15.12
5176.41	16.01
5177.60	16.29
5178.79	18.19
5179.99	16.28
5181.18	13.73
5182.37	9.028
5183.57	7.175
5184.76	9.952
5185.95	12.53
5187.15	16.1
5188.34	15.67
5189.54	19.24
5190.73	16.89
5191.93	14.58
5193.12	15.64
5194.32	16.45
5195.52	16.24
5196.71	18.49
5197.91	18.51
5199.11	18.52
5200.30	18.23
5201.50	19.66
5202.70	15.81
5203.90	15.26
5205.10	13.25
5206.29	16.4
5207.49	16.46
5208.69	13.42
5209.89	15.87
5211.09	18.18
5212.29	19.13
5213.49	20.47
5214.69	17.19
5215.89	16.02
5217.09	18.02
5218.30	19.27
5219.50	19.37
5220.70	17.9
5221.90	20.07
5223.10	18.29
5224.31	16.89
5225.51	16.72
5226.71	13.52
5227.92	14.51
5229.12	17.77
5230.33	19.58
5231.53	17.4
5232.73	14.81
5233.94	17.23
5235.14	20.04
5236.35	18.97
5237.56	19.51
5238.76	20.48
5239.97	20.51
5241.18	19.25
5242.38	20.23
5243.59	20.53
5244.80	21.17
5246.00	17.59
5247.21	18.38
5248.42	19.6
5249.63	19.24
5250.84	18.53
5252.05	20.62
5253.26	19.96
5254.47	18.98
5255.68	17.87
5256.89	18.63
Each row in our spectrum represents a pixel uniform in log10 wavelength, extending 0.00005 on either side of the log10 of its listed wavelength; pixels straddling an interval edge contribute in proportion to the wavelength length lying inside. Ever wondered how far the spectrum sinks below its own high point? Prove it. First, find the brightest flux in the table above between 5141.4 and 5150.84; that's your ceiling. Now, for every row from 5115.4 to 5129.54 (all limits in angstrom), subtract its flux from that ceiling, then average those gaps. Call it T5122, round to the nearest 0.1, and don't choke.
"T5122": 0.5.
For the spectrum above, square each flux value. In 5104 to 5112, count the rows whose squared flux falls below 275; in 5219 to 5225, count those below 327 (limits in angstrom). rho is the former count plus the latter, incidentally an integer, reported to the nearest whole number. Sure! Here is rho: 5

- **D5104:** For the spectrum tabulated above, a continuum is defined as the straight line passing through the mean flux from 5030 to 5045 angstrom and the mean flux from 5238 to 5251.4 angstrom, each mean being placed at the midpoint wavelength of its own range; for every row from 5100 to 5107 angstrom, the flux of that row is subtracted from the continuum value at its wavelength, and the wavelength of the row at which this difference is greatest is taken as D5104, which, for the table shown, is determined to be 5106.56 angstrom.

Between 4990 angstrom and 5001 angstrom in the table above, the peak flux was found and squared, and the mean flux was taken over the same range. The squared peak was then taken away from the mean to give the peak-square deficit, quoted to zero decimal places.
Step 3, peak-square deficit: -424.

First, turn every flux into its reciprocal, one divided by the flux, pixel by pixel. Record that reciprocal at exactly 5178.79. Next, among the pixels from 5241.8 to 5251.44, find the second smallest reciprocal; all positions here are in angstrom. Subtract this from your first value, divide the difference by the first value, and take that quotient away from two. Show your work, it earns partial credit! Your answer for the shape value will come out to 1.89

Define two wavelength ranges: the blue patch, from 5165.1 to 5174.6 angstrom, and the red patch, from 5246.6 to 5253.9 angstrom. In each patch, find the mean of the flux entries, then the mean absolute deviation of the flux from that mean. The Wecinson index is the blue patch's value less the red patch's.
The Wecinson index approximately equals 1.5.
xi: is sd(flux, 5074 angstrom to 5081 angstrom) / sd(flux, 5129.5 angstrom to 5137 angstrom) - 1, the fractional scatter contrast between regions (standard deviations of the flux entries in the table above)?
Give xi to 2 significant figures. 1.9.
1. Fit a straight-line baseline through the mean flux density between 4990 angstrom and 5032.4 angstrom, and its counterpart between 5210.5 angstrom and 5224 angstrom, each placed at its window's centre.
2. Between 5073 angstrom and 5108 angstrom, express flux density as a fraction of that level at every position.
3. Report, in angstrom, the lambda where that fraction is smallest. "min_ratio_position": 5079.59 angstrom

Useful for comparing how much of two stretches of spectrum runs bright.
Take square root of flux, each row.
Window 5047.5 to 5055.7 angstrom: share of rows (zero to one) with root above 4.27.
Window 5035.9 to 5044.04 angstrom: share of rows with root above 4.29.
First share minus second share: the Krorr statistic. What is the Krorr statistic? -0.1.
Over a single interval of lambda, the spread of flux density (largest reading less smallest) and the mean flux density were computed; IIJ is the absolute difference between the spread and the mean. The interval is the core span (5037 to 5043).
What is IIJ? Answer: 9.6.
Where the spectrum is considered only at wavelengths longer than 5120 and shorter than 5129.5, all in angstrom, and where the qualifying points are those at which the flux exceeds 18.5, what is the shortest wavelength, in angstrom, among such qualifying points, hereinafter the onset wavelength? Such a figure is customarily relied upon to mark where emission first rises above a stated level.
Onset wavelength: 5123.05 angstrom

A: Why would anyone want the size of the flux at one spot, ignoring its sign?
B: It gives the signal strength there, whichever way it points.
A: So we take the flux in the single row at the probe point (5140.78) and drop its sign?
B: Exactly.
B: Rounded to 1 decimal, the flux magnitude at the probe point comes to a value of 17.7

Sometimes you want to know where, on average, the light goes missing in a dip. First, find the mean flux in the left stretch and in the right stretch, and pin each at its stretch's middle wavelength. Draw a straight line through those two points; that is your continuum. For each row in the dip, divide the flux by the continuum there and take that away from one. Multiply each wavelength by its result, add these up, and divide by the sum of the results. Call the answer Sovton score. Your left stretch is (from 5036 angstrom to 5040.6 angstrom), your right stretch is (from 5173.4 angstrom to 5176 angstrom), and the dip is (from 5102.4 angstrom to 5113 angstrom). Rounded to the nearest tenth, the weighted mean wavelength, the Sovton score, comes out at 5106.8 angstrom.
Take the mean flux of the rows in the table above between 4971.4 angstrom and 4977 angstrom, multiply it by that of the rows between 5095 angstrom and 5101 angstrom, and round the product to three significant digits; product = 312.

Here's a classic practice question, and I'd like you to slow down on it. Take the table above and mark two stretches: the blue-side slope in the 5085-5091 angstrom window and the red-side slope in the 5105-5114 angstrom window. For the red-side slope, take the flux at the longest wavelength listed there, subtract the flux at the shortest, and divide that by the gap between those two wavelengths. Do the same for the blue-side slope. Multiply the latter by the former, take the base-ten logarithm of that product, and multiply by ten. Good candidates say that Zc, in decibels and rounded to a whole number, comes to -15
